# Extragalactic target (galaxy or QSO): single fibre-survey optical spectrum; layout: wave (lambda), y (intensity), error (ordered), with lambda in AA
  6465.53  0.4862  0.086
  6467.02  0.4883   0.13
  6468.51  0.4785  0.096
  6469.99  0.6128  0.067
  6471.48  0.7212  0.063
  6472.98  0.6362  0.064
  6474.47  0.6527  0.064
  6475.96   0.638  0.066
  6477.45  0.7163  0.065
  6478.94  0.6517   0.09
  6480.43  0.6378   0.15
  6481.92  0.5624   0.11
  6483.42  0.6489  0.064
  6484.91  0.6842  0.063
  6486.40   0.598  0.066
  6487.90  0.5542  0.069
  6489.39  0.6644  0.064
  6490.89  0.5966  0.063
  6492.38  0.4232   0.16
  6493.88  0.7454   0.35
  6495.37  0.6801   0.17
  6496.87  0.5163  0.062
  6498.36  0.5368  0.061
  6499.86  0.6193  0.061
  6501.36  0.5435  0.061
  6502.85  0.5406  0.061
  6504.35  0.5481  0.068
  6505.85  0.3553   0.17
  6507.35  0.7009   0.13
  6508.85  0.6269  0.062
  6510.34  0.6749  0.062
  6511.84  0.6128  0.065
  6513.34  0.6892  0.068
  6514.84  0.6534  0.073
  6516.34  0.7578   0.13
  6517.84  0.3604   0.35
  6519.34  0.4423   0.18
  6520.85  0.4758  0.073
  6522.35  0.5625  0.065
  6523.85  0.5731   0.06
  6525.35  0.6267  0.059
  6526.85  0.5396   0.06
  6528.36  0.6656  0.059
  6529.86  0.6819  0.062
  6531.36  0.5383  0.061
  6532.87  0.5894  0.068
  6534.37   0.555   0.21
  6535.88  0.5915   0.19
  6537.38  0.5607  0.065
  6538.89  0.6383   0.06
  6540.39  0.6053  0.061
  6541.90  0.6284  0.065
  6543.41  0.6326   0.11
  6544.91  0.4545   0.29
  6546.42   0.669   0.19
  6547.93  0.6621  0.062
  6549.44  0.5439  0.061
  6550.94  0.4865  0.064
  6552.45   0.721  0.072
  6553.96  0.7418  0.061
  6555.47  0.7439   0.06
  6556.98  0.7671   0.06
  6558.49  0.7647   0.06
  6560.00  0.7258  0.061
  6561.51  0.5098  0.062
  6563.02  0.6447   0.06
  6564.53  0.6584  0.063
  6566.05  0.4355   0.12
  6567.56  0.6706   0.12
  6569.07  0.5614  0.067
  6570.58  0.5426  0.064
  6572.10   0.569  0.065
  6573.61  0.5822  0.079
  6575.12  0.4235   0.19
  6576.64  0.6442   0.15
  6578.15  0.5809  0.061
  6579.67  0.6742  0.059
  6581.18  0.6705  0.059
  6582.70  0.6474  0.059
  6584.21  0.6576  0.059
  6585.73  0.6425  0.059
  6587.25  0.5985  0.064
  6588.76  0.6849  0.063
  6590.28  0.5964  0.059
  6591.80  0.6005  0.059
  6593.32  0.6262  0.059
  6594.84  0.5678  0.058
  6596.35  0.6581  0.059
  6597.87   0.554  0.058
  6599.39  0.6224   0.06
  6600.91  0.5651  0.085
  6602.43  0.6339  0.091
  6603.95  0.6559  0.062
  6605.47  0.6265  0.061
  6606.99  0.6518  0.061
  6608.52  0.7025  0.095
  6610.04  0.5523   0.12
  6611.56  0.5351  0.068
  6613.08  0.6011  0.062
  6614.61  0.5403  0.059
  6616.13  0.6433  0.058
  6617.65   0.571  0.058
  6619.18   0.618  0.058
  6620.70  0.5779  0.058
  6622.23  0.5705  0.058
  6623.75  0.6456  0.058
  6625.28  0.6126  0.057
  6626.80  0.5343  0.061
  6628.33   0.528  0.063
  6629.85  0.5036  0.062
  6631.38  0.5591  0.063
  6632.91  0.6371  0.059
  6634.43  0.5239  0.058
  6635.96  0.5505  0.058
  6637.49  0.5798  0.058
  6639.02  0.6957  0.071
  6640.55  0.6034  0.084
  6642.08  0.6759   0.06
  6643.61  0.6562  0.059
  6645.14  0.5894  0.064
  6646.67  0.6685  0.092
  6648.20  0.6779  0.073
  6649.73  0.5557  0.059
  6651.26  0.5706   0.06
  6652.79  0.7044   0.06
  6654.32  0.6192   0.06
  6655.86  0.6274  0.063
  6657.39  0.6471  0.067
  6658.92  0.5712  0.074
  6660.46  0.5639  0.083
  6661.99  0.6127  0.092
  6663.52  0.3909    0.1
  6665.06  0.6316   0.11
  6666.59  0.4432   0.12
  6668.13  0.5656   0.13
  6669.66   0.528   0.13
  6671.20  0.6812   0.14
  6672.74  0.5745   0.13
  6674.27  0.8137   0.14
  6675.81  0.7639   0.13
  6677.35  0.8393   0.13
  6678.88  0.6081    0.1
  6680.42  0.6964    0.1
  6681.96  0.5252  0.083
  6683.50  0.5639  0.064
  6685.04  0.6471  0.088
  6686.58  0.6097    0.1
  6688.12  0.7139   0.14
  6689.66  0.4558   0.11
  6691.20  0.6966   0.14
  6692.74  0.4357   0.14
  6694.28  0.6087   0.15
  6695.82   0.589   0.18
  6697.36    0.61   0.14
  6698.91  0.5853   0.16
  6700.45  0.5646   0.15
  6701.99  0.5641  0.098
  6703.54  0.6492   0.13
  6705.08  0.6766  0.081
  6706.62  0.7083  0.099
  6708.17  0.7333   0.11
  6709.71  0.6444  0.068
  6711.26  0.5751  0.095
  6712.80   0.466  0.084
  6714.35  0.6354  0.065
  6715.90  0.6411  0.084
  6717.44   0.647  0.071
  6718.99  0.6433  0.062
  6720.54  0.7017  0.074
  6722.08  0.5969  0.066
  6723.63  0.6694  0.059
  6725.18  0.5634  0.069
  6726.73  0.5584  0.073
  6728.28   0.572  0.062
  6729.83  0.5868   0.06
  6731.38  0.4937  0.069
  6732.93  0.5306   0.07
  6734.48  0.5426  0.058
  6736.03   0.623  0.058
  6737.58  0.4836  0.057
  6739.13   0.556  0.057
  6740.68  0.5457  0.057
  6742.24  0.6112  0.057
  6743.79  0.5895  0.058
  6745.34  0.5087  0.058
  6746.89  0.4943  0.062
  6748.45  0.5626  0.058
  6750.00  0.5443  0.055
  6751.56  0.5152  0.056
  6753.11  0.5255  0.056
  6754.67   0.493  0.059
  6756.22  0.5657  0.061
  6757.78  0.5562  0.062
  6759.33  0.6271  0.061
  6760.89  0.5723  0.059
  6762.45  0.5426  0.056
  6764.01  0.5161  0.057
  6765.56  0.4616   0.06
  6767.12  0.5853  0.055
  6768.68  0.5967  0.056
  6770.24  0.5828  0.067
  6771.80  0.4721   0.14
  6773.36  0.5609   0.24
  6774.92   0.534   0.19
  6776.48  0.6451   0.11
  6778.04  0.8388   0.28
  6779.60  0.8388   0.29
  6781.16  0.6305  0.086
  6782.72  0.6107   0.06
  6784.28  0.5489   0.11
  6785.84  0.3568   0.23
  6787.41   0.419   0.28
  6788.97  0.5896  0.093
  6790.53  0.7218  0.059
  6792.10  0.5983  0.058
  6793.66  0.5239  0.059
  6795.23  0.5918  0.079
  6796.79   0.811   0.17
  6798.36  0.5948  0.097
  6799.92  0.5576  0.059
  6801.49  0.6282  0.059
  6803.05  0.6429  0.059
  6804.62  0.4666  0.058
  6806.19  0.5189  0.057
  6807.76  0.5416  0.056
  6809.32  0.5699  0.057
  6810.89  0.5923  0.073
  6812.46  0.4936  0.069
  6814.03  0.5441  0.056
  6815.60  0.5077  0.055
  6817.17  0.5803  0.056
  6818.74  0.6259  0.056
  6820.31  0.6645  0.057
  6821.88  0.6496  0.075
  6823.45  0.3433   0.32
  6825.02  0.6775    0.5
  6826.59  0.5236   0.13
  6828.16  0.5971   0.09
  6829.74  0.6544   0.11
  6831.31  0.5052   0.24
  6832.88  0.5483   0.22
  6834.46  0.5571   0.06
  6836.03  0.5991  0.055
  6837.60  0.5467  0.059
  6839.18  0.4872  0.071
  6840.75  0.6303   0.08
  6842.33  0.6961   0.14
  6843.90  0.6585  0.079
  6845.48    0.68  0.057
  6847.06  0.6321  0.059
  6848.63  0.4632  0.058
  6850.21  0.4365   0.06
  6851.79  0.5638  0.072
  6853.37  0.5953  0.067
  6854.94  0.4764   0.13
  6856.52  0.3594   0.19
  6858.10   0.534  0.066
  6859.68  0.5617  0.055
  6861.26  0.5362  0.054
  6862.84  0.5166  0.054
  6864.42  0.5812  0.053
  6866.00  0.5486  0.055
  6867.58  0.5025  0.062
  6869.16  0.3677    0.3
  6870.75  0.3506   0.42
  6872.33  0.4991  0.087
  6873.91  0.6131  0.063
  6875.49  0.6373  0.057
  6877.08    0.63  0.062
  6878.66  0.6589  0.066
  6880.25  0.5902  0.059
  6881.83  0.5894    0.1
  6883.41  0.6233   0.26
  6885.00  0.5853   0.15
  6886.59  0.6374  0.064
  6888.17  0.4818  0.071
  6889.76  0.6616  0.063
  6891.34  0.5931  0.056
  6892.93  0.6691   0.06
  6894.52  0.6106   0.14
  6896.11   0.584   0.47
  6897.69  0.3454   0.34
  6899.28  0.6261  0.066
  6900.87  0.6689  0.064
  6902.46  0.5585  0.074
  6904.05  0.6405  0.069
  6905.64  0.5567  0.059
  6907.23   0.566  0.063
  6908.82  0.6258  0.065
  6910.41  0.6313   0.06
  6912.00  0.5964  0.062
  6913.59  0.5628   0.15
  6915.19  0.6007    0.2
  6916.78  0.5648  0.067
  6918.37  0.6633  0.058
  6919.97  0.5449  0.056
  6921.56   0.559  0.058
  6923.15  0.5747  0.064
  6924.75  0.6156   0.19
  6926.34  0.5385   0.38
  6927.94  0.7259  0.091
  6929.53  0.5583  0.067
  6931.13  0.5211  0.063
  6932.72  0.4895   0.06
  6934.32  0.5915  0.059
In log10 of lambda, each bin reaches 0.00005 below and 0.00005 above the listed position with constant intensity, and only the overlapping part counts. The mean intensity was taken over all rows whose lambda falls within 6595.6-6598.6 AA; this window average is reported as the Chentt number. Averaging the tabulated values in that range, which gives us 0.606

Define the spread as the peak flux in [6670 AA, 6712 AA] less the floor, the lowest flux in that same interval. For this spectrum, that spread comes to 0.40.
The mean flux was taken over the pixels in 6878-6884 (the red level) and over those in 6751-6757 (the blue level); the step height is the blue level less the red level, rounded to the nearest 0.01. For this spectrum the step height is -0.09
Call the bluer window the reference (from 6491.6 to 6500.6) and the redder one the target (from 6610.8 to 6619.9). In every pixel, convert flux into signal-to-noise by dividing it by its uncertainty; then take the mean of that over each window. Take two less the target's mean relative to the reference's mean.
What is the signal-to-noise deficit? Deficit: 0.4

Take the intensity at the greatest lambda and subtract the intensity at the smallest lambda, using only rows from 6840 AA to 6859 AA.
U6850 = -0.10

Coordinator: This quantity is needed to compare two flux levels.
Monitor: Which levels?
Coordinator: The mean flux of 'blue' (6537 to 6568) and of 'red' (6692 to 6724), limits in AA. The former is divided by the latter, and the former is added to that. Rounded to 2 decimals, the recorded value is 1.66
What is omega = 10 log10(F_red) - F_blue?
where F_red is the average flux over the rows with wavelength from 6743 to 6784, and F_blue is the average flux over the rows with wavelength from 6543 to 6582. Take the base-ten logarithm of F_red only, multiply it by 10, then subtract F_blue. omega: -3.02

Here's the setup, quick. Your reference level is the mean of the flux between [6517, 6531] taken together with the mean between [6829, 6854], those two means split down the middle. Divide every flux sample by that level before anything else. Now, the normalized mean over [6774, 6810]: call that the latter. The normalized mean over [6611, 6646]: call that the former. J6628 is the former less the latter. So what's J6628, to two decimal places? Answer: -0.02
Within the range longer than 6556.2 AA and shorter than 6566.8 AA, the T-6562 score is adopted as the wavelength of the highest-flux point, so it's 6556.98 AA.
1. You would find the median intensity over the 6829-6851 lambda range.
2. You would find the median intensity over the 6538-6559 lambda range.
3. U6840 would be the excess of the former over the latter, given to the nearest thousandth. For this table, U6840 -0.072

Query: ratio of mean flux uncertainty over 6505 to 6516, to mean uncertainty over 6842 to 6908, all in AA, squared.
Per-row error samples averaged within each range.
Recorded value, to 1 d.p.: 0.7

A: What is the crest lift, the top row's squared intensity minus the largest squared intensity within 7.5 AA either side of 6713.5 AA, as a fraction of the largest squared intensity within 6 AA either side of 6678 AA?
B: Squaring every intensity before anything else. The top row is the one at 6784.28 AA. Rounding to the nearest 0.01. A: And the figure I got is -0.34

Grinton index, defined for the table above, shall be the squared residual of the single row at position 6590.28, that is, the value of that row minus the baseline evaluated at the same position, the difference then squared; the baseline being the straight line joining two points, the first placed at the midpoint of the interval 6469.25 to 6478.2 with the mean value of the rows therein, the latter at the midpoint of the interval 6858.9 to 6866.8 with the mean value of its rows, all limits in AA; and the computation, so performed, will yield 0.0010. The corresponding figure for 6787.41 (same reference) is 0.0231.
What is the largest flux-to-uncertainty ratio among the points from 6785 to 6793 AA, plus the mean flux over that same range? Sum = 13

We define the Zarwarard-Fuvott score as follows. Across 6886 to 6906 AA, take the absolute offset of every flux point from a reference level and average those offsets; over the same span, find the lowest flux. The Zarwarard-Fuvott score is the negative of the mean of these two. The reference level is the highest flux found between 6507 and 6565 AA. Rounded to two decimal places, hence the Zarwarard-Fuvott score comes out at -0.26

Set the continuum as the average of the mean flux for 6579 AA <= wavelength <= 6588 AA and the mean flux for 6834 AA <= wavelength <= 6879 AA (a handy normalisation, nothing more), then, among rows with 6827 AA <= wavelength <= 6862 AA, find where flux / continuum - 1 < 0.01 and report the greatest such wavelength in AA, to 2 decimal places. 6861.26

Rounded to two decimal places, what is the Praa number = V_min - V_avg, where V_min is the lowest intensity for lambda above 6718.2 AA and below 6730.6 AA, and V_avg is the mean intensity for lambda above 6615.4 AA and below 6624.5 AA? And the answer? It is -0.05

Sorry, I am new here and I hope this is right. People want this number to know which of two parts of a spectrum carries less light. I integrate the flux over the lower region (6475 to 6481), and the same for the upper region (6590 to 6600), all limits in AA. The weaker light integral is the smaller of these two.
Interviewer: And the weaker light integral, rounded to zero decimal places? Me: 4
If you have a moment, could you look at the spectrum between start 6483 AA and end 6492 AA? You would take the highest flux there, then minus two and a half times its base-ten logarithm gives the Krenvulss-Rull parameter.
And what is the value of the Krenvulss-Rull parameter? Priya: 0.412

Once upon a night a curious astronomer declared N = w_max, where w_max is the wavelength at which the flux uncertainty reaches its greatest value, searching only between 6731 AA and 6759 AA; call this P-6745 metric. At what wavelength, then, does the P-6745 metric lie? 6732.93 AA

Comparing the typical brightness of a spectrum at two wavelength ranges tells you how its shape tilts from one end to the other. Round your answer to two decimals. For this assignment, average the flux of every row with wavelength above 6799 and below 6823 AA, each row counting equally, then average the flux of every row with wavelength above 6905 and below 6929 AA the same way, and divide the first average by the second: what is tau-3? 0.96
